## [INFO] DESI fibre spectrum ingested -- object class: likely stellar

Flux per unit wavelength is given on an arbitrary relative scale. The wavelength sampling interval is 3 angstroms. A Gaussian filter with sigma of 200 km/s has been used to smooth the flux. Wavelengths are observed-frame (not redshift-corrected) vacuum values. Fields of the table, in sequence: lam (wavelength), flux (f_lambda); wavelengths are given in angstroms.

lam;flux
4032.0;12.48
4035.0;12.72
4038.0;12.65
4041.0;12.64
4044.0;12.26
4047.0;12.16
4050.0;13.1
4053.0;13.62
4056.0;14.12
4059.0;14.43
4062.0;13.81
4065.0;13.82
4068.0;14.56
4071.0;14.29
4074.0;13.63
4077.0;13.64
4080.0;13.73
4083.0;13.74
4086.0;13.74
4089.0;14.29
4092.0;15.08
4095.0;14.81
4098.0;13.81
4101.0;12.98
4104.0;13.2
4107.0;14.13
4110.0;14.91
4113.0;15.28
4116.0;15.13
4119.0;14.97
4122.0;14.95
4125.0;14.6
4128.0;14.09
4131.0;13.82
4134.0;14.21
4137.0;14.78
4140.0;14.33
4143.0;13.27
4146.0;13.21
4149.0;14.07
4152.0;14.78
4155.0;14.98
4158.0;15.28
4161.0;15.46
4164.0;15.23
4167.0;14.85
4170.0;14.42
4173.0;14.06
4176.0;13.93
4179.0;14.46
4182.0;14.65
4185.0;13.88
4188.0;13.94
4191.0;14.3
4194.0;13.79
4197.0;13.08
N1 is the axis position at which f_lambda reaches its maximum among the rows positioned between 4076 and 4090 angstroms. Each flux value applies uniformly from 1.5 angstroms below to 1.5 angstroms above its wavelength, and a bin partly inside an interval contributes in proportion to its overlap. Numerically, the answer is 4089.0 angstroms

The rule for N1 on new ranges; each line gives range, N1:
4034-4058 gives 4056.0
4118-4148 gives 4119.0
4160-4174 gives 4161.0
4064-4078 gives 4068.0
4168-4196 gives 4182.0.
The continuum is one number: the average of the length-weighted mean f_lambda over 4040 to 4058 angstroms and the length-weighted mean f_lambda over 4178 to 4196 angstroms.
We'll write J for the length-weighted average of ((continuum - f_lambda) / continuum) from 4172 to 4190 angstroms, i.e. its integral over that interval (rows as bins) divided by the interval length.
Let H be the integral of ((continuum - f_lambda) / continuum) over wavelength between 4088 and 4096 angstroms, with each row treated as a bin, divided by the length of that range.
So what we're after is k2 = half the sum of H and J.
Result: -0.06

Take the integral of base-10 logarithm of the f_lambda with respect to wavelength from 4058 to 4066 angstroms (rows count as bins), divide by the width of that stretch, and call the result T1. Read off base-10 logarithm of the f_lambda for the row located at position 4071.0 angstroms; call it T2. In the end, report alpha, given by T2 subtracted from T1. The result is -0.009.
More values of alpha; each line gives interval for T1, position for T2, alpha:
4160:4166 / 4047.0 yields 0.100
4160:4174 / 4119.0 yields -0.005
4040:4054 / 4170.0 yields -0.055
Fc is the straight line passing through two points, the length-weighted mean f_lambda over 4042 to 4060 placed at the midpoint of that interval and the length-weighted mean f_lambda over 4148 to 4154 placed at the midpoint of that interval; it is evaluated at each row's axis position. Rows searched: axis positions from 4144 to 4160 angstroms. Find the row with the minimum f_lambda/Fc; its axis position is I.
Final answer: 4146.0 angstroms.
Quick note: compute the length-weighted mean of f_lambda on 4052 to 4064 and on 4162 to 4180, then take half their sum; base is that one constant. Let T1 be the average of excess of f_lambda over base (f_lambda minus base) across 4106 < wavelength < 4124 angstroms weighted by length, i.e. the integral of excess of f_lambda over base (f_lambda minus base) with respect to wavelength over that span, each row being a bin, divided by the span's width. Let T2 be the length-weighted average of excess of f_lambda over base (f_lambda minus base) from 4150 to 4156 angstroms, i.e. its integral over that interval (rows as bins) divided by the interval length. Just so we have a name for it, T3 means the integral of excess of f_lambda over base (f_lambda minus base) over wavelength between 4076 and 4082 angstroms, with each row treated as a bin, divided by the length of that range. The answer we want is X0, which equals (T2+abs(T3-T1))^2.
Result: 3.1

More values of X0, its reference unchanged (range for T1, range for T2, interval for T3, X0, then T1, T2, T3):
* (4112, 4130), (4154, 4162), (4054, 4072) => 2.6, 0.53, 1.0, -0.1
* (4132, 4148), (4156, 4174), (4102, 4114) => 0.9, -0.30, 0.6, 0.0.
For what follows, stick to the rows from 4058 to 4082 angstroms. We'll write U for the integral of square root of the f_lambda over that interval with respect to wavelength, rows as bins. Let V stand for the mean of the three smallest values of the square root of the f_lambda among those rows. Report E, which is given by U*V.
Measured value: 332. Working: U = 89.7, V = 3.70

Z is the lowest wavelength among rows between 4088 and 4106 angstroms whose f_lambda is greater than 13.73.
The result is 4089.0 angstroms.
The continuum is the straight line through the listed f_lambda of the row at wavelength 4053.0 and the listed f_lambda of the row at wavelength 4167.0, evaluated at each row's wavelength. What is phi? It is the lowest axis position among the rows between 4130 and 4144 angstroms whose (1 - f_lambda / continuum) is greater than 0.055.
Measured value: 4143.0 angstroms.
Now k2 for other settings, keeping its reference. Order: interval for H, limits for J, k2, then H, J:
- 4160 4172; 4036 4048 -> -0.01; -0.099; 0.08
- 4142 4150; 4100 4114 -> -0.02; 0.006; -0.04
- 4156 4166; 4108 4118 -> -0.12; -0.125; -0.11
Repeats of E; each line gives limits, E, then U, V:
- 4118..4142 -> 342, 91.2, 3.75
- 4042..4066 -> 310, 87.8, 3.54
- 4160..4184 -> 345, 91.7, 3.76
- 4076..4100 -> 333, 90.1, 3.70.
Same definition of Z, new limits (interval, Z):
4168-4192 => 4170.0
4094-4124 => 4095.0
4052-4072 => 4056.0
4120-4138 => 4122.0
